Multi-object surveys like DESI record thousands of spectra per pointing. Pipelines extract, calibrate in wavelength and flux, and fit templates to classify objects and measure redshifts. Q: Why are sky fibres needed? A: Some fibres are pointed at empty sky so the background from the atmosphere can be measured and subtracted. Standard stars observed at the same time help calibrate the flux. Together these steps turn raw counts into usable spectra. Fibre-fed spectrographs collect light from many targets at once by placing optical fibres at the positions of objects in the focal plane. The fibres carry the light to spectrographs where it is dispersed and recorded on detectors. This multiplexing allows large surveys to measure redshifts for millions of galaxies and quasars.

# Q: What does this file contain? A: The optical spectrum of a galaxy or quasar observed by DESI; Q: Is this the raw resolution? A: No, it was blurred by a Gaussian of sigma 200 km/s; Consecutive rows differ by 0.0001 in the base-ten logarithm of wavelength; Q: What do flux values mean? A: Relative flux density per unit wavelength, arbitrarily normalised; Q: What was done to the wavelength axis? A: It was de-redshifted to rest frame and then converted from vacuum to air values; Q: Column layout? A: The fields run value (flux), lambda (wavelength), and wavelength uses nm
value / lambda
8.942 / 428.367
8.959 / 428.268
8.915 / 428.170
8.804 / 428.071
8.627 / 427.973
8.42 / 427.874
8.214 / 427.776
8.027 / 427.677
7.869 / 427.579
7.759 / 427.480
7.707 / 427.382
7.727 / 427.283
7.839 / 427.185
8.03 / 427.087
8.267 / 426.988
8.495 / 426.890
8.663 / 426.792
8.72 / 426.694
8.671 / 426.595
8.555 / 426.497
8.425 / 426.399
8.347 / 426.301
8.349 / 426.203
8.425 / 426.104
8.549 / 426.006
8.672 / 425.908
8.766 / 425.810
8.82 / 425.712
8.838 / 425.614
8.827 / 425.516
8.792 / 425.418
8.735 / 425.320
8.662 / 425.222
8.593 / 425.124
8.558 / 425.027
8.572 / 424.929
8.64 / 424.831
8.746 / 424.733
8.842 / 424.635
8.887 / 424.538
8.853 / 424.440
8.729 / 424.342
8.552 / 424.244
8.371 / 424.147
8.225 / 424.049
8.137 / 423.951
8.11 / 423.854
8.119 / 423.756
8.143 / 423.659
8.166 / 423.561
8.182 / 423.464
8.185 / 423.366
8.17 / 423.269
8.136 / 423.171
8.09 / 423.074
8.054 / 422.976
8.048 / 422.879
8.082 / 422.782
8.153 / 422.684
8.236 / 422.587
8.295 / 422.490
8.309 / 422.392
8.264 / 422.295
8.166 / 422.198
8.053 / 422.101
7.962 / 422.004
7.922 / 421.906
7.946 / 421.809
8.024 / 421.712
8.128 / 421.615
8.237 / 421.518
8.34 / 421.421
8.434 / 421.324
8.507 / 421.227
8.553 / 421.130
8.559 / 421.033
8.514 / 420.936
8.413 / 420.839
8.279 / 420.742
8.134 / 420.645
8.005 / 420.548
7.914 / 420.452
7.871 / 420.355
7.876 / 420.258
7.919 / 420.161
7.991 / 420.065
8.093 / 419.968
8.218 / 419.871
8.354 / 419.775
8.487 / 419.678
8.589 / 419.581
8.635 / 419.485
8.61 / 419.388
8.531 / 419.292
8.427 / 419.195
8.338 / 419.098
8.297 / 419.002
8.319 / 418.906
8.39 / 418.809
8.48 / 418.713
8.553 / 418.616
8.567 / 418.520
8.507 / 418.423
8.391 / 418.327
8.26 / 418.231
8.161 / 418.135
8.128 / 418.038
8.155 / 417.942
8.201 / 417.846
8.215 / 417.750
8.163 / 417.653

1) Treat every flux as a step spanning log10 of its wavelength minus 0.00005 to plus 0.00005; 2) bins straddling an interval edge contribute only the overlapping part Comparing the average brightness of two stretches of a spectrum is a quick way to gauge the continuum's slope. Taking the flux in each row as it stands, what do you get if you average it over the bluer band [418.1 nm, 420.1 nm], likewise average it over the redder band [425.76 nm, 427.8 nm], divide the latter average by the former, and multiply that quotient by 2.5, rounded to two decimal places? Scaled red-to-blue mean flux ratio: 2.47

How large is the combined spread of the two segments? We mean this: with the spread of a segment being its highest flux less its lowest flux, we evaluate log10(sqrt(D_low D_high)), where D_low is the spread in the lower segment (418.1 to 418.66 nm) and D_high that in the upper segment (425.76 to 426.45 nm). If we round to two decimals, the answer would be -0.38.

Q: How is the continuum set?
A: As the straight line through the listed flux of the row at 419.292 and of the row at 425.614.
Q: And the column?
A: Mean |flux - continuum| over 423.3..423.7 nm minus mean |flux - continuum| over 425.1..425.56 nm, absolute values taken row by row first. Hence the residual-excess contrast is 0.47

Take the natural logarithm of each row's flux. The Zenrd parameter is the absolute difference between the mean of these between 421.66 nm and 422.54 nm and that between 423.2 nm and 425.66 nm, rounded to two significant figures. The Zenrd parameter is 0.048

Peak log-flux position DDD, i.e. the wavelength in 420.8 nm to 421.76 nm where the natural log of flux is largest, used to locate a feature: 421.033 nm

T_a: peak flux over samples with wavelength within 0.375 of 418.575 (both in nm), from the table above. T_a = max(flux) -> 8.567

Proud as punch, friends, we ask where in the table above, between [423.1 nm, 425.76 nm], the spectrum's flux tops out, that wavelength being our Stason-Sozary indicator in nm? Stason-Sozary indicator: 424.538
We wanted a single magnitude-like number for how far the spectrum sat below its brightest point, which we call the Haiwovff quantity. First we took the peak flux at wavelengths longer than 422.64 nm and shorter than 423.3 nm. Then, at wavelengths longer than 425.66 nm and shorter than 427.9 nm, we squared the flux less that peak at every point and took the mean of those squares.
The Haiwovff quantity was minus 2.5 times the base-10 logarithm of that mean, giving 2.10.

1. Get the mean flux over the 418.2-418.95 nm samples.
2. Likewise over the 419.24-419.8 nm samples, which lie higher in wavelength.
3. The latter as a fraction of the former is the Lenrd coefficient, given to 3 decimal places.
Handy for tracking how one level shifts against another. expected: 1.012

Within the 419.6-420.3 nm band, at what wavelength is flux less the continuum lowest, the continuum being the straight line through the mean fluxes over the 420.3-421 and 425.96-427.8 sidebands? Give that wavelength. 420.258 nm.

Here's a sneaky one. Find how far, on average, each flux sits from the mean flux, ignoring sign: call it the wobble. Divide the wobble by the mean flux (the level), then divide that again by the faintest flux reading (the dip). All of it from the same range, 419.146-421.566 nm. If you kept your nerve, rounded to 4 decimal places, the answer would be 0.0034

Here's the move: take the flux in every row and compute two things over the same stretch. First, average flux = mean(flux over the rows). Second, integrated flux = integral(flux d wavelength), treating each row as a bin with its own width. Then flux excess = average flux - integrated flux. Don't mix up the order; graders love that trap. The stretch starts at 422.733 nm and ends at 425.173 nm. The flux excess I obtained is -12.05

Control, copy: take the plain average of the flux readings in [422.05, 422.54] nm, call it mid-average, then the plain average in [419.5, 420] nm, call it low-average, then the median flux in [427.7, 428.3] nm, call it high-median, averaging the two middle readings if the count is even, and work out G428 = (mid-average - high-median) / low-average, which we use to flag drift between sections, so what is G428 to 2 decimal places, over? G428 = -0.06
